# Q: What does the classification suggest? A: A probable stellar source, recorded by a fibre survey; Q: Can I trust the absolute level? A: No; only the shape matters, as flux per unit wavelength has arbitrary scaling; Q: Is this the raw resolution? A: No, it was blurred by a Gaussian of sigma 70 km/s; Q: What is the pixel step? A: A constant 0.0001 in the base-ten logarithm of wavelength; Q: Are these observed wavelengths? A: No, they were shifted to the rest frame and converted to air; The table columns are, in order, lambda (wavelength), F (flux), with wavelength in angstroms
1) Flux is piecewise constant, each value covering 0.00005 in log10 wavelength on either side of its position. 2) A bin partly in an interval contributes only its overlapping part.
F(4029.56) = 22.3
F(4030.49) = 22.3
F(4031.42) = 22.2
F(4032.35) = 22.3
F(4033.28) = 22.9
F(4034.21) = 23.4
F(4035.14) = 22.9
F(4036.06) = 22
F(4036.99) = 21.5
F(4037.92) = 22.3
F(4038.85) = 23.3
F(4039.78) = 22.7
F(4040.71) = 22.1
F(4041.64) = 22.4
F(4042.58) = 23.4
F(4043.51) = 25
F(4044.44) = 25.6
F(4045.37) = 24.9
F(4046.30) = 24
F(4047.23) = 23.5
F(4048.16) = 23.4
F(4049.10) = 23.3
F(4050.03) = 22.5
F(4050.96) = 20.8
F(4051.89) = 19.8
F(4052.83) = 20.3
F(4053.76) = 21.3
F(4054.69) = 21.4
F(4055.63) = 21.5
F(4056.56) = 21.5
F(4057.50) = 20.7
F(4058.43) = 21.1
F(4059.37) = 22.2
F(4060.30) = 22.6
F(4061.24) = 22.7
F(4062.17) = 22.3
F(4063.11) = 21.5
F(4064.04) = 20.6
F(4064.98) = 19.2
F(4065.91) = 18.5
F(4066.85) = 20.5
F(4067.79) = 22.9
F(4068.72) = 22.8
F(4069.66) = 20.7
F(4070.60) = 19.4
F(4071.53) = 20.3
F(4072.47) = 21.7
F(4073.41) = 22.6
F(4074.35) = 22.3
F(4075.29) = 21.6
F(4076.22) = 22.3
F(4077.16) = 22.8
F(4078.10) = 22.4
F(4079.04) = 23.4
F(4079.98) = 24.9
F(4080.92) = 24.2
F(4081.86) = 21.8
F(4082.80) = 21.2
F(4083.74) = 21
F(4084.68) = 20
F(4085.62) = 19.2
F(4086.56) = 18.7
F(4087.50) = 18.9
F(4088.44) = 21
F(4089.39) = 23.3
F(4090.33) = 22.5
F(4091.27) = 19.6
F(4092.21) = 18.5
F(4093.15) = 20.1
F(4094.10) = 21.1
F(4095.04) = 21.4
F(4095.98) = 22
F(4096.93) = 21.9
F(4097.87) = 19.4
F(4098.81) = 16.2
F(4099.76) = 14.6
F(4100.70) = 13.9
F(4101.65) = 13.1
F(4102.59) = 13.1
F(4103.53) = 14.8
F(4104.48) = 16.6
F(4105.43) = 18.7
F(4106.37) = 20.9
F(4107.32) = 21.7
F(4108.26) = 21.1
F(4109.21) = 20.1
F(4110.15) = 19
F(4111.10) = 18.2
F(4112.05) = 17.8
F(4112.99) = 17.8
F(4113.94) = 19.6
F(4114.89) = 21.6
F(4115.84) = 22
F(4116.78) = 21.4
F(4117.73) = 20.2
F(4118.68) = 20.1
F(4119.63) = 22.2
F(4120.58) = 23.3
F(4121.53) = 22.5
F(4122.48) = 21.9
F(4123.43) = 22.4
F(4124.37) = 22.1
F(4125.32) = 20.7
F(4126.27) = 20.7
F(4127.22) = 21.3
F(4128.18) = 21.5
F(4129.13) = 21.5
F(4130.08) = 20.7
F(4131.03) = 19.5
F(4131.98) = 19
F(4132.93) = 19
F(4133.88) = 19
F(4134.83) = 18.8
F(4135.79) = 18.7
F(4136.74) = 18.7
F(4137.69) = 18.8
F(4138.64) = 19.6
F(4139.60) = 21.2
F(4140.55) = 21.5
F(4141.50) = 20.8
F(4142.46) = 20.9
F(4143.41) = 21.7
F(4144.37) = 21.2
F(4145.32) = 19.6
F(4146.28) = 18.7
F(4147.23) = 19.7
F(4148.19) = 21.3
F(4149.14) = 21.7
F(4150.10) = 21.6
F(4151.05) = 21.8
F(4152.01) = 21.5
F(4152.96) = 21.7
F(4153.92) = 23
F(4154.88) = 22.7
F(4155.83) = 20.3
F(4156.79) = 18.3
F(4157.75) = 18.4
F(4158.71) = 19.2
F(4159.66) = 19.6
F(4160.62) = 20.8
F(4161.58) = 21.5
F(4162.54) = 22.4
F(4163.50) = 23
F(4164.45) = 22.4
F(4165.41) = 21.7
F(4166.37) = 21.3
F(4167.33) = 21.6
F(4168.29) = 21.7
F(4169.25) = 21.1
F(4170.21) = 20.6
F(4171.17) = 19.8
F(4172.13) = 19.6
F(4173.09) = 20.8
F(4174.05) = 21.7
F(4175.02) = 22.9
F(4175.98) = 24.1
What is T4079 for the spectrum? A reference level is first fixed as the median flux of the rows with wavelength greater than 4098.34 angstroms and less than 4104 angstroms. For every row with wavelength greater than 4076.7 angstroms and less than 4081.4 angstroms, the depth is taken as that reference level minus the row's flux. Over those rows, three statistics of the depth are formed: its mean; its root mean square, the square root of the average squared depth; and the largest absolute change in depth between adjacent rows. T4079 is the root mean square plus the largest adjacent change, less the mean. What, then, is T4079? 20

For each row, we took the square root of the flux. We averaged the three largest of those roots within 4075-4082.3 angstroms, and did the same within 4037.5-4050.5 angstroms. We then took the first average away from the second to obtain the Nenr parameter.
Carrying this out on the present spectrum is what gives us 0.10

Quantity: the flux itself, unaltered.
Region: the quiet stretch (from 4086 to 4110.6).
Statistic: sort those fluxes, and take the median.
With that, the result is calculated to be 19.5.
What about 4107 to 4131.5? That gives 21.2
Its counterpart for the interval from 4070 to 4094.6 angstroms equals 21.4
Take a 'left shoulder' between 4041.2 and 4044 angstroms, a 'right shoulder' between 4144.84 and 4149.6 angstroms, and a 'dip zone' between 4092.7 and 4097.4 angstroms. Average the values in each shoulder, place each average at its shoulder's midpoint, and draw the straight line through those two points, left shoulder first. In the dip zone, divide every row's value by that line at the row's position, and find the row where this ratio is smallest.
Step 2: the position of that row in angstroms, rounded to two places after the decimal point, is 4093.15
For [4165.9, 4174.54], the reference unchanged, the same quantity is 4172.13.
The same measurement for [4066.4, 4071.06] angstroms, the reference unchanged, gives 4070.60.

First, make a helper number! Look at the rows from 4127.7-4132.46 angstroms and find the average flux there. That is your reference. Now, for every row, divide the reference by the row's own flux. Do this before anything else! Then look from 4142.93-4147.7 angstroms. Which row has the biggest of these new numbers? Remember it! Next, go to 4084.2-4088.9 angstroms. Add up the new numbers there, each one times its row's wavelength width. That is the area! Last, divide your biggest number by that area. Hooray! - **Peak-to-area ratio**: 0.222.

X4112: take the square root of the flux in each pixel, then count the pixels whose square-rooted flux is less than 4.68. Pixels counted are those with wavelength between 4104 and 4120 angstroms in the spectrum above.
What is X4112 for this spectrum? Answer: 15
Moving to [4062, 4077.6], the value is 10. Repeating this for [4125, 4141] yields 17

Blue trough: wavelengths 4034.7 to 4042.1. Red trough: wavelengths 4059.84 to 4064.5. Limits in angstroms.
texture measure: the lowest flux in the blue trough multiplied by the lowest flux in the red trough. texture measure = 443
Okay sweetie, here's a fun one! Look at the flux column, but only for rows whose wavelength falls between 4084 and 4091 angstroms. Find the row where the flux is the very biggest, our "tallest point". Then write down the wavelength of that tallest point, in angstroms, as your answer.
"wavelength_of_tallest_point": 4089.39 angstroms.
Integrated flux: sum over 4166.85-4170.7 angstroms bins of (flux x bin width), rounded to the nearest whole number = 82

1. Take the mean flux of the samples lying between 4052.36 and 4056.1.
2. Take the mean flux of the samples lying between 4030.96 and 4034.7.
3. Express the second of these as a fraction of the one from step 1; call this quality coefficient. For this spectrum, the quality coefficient 1.07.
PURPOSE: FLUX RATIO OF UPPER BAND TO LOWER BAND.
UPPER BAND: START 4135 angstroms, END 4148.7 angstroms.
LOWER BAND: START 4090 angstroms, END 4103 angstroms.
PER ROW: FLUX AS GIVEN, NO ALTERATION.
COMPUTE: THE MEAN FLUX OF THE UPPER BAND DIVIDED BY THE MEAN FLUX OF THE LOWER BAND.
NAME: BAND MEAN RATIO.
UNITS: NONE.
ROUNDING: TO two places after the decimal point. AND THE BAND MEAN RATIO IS 1.10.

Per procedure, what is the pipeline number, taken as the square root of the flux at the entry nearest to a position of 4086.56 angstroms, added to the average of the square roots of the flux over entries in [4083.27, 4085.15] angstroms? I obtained 8.85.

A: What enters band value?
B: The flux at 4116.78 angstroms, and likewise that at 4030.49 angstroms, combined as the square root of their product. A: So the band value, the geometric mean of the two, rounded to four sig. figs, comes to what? 21.85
